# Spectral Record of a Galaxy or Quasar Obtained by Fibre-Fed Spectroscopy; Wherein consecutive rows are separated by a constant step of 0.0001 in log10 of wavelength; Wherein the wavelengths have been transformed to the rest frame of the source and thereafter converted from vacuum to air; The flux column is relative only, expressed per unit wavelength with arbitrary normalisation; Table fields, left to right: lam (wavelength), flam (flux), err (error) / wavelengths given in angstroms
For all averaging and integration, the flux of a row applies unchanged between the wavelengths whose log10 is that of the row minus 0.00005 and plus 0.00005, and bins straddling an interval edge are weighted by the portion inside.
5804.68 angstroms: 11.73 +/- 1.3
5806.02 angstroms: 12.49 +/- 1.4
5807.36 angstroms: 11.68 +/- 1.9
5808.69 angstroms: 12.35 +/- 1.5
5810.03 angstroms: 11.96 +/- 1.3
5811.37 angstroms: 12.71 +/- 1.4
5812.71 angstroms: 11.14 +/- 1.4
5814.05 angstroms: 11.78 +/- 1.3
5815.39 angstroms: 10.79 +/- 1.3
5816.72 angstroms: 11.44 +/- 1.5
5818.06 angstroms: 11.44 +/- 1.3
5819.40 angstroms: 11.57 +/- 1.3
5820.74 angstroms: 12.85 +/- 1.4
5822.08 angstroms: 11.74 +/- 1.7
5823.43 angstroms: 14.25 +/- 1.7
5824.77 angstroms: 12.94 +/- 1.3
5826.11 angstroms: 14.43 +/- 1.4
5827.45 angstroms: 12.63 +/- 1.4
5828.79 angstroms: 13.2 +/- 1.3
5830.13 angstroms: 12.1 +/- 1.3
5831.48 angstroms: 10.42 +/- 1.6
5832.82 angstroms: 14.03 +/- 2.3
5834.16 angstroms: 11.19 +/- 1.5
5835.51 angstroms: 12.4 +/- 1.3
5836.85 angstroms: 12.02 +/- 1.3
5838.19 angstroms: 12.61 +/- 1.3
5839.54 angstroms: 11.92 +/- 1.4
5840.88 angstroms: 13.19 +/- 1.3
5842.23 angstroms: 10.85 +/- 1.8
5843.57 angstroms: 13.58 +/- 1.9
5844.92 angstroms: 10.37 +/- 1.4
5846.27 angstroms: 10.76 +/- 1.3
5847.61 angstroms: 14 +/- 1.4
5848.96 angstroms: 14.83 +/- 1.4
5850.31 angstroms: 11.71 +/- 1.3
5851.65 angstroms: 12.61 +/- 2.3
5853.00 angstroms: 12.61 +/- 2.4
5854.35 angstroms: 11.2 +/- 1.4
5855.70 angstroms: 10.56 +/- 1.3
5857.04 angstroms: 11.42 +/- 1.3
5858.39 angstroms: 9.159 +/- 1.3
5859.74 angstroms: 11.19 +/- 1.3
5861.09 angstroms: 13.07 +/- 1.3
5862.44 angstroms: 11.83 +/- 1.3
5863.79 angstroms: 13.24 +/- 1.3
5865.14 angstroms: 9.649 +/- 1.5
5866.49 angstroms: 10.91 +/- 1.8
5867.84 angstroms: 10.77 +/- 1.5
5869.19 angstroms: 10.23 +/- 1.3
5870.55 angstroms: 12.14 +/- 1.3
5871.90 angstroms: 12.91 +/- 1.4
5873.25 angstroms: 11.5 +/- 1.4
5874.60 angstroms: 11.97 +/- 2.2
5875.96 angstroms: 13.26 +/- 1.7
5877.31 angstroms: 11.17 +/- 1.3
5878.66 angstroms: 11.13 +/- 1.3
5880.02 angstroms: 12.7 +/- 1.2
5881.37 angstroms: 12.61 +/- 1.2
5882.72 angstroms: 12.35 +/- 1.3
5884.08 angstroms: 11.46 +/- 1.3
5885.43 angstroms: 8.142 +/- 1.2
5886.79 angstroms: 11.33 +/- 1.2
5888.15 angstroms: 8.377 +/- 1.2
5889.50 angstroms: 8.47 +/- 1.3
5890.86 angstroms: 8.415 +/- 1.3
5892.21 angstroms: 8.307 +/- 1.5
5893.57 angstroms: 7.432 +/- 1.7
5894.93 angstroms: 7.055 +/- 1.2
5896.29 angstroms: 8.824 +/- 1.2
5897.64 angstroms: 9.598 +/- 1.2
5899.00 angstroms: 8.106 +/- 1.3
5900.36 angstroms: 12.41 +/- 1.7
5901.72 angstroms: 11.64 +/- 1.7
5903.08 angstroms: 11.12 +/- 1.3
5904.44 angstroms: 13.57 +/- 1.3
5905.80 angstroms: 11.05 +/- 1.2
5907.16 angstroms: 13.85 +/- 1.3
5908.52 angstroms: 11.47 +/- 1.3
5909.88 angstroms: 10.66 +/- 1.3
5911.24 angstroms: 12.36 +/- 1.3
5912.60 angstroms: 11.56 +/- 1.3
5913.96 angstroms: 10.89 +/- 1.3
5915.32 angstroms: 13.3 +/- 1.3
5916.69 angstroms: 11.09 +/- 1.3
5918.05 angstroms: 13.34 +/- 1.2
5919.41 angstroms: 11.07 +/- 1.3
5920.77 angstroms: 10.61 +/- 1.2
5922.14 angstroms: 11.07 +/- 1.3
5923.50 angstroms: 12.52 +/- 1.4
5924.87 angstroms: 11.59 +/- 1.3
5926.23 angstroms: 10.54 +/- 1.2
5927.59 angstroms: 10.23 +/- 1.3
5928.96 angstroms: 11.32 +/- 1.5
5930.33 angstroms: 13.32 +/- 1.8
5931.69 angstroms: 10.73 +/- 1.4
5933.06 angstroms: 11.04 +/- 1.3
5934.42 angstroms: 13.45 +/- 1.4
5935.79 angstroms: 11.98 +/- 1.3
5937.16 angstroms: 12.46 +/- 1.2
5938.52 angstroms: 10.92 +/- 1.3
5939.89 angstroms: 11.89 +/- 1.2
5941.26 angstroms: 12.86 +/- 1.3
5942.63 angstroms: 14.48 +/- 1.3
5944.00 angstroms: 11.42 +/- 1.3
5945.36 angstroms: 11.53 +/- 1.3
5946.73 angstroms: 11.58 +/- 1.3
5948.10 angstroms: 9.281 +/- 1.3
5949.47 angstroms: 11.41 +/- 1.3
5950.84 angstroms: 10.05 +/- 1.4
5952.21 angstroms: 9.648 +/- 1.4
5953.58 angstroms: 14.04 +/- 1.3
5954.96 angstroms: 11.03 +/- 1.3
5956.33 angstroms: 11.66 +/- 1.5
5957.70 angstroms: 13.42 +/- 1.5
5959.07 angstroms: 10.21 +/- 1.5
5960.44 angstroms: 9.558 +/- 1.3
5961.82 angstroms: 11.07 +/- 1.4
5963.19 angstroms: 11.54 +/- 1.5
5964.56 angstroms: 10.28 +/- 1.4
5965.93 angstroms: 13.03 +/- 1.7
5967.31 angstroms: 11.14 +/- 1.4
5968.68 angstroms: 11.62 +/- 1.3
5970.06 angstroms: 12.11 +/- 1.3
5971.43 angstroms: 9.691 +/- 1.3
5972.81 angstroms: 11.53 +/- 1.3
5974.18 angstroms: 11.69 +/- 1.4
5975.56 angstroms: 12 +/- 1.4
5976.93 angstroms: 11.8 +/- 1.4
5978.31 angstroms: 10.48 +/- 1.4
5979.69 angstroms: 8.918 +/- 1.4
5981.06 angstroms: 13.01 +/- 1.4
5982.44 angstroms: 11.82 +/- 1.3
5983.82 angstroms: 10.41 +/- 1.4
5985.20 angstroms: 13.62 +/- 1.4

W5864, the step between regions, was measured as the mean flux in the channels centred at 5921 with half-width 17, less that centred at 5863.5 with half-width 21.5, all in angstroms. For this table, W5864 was 0.0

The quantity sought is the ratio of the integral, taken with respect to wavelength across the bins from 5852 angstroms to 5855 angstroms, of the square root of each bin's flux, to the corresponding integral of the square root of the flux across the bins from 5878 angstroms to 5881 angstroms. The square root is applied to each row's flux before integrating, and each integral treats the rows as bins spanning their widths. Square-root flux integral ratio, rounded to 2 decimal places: 1.00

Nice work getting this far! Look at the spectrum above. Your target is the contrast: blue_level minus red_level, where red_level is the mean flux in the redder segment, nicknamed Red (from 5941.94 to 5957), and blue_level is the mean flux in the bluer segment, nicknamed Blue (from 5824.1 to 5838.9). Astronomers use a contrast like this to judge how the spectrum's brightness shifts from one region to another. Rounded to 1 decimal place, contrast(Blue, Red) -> 1.1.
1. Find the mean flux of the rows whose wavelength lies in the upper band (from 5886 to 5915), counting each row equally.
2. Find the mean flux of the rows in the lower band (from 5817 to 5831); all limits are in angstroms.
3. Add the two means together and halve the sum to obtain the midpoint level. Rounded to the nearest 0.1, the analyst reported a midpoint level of 11.5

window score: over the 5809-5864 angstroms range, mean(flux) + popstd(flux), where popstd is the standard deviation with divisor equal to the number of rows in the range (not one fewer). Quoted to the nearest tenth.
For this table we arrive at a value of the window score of 13.4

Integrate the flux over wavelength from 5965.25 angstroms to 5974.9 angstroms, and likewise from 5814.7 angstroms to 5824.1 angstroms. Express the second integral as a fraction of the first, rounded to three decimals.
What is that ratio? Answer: 1.014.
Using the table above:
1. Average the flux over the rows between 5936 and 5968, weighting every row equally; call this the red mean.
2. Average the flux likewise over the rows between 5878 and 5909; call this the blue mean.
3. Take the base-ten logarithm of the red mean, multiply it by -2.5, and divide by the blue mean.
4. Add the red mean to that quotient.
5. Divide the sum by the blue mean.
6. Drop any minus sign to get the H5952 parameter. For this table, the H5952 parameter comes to 1.08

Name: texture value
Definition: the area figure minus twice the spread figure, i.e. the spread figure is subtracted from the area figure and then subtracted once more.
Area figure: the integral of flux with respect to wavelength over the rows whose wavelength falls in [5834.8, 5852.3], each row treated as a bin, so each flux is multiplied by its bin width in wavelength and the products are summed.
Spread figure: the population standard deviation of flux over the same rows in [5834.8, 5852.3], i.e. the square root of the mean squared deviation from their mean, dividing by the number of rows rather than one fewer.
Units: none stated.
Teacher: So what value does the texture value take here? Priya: 214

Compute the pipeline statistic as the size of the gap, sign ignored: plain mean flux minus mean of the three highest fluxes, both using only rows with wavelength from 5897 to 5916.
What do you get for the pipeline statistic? 2.0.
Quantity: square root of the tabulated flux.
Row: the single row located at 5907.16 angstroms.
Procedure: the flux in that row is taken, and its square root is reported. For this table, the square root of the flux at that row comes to 3.72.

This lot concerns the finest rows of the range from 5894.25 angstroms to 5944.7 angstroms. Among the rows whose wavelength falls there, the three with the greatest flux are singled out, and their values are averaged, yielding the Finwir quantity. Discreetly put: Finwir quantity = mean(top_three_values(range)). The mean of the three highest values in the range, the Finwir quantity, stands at 14.0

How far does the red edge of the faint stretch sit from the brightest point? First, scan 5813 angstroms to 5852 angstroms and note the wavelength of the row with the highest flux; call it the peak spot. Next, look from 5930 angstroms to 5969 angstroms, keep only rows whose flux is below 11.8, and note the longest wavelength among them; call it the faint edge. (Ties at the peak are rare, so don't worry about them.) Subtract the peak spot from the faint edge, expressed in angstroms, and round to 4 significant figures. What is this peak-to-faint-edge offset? 119.7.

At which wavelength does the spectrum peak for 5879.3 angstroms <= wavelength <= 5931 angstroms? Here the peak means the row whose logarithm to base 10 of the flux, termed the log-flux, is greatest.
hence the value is 5907.16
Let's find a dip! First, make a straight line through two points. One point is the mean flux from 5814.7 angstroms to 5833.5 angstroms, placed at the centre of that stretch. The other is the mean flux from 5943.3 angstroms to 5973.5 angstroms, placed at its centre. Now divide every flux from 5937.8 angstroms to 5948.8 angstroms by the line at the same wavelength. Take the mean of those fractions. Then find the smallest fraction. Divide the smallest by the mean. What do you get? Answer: 0.79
